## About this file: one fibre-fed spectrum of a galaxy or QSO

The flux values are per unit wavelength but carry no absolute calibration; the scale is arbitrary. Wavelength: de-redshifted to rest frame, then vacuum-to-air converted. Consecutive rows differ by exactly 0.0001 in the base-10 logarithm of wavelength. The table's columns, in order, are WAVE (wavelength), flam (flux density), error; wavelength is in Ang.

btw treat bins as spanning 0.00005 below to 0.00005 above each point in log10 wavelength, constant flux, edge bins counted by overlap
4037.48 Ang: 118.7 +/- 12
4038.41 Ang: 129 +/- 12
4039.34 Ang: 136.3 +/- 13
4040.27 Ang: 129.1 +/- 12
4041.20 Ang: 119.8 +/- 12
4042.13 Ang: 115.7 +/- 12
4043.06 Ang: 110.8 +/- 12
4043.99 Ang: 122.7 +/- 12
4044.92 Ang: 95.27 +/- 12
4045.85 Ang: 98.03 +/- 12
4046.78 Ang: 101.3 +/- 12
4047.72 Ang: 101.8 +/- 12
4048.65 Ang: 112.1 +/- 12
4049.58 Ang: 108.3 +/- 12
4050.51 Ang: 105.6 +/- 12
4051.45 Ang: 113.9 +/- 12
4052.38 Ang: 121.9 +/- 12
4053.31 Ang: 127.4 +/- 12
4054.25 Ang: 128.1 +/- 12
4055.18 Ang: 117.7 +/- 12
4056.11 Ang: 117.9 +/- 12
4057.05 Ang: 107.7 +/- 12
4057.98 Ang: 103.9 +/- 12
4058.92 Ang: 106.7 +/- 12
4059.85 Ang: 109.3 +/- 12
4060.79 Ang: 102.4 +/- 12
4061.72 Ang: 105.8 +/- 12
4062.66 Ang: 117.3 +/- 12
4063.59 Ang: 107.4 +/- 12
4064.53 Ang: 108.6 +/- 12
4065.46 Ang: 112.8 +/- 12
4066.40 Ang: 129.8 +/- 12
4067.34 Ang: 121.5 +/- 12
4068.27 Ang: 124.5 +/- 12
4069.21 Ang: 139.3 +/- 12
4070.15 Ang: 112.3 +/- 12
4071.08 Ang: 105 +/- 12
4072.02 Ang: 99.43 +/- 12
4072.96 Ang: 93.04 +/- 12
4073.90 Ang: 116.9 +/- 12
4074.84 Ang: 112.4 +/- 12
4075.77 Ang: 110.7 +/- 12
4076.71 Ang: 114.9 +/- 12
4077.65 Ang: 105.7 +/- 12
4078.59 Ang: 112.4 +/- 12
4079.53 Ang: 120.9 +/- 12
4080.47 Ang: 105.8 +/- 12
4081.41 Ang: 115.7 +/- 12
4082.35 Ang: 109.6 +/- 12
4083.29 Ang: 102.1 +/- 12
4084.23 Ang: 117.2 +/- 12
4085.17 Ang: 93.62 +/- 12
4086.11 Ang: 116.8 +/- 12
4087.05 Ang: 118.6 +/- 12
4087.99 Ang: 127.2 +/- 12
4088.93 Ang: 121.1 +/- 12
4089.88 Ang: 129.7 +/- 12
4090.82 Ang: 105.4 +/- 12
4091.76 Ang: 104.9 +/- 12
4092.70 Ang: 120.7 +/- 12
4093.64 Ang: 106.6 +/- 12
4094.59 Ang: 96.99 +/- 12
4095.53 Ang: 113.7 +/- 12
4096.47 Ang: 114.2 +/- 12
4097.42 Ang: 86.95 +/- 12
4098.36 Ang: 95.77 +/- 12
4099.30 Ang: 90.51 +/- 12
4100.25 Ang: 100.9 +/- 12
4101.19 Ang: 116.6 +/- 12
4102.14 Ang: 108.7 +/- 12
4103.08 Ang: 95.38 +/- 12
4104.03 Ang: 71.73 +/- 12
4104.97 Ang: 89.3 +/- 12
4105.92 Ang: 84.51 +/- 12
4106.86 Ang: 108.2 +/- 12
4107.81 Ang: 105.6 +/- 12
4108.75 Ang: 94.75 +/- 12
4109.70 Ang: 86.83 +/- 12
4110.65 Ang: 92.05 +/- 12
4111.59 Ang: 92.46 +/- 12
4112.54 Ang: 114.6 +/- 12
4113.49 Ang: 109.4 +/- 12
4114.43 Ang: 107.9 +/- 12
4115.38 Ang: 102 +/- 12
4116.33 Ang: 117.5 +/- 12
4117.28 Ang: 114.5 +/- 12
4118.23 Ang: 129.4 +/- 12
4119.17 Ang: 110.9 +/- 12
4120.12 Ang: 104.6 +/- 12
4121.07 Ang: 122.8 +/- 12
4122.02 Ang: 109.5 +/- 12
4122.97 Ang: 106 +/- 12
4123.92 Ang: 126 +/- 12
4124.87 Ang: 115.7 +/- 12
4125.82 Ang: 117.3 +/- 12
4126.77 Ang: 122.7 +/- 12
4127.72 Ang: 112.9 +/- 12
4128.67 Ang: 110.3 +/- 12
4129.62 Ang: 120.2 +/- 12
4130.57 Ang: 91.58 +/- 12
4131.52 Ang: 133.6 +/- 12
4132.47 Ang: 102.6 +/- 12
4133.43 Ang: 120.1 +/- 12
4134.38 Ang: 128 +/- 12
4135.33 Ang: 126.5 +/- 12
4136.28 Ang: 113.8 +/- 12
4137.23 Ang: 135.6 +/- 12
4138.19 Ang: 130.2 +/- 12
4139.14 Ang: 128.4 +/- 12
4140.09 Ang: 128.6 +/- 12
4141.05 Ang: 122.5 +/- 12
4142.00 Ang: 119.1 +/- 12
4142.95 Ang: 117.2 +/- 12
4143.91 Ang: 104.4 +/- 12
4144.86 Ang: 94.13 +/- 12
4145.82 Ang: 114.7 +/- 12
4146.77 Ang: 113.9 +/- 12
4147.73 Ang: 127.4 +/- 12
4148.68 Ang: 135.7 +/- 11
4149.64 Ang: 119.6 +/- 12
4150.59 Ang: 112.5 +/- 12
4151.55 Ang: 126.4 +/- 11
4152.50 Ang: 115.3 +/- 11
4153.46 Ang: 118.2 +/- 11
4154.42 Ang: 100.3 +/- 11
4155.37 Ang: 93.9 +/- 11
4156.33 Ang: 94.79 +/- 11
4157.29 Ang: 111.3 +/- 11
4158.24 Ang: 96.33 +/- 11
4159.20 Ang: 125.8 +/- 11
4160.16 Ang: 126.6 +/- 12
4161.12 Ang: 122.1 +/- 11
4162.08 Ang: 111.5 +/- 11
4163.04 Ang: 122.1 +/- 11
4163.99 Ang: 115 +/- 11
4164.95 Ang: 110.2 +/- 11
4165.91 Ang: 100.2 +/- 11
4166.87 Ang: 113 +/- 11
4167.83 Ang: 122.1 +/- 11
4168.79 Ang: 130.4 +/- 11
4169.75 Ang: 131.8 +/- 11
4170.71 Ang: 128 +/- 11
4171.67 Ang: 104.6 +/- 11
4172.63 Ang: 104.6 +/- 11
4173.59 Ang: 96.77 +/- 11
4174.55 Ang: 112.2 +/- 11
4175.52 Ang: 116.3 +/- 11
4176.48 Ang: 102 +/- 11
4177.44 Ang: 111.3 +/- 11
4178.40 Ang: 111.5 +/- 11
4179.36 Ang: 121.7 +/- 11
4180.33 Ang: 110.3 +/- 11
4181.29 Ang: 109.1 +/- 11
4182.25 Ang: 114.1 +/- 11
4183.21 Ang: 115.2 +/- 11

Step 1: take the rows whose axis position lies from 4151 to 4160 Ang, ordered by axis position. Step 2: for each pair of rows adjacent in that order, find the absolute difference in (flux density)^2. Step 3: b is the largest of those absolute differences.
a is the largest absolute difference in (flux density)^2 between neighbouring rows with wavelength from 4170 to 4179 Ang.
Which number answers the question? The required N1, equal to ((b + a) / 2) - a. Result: 552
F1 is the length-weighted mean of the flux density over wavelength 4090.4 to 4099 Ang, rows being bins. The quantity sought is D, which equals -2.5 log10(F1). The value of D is -5.05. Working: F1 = 105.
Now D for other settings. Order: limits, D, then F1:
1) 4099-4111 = -4.95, 96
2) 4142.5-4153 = -5.17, 116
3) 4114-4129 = -5.15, 114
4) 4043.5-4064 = -5.11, 111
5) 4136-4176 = -5.16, 116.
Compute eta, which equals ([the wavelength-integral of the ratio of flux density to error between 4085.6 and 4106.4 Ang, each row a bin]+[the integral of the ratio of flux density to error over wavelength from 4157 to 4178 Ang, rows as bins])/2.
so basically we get 199.9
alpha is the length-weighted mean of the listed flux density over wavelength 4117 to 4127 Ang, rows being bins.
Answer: 116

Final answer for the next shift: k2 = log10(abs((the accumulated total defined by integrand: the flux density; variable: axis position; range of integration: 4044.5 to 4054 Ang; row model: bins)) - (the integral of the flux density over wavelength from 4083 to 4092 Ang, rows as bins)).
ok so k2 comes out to 0.9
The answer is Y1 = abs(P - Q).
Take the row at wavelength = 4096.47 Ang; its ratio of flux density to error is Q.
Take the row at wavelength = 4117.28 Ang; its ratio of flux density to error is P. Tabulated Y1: 0.0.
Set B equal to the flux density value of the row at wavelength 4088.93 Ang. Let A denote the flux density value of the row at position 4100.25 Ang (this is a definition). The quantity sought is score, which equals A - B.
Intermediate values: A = 100.9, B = 121.1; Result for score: -20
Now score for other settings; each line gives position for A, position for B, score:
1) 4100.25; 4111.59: 8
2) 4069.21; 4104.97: 50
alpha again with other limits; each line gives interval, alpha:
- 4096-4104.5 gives 98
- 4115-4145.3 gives 117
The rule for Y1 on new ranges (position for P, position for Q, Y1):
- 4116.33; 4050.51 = 1.0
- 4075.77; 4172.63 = 0.3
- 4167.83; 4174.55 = 0.9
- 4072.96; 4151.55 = 3.7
